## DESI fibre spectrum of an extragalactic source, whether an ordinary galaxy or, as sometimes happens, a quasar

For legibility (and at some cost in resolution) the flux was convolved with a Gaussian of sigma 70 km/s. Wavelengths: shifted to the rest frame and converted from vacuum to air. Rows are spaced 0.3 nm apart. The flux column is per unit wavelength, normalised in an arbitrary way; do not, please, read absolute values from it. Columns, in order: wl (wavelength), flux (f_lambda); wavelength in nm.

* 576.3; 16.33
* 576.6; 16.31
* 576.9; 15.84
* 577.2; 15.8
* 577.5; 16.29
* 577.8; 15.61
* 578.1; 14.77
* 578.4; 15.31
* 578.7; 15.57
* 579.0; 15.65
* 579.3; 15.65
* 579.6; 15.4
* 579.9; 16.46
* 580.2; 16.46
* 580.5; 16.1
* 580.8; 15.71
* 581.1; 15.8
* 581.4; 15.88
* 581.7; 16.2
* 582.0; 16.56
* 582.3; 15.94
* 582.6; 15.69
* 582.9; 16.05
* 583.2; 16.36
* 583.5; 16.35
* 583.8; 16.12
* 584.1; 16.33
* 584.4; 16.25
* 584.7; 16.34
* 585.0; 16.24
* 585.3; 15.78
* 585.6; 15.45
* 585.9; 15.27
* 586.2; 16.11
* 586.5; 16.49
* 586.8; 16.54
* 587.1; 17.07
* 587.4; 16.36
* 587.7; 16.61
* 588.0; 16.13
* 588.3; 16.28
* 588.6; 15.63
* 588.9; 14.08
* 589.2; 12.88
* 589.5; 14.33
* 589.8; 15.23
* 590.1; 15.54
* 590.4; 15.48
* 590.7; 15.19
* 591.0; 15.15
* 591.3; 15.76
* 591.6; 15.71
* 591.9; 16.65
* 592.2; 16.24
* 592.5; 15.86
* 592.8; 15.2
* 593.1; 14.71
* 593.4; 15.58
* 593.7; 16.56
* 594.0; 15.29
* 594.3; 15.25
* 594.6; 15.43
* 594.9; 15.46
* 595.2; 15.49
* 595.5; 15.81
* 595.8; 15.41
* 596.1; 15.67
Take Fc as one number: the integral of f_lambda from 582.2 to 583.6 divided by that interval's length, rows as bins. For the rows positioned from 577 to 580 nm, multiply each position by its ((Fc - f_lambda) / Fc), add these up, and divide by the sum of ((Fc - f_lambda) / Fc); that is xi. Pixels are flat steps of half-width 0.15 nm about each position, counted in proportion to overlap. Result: 578.45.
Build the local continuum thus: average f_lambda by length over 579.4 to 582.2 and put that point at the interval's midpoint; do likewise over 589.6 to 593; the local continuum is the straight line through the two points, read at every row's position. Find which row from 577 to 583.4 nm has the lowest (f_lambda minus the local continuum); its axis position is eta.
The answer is 578.1 nm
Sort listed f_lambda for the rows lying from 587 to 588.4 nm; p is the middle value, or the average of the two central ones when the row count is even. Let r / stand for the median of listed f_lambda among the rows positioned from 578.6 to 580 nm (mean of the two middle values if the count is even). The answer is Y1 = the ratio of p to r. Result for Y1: 1.05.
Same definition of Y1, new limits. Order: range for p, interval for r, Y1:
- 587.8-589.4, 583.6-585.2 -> 0.96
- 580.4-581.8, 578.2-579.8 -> 1.02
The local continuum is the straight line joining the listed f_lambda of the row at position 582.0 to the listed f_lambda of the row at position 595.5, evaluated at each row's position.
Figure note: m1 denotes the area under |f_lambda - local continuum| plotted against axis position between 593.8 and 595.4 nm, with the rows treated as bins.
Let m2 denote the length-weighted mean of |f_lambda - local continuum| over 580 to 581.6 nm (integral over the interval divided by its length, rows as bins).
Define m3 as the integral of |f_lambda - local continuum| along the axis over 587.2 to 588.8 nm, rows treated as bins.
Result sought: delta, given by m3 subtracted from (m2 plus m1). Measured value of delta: 0.9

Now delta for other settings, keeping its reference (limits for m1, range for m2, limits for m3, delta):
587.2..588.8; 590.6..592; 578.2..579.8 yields -0.8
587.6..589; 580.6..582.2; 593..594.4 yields 0.5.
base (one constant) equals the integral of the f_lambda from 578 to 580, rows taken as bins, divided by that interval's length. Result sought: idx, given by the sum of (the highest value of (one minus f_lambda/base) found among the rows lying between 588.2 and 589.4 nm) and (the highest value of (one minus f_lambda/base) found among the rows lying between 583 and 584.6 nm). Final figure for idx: 0.13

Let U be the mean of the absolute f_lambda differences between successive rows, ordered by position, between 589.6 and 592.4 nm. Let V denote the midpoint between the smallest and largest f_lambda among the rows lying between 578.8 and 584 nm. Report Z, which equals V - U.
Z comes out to 15.6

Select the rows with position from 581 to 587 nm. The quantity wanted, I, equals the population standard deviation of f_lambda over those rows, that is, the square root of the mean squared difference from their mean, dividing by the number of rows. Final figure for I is 0.35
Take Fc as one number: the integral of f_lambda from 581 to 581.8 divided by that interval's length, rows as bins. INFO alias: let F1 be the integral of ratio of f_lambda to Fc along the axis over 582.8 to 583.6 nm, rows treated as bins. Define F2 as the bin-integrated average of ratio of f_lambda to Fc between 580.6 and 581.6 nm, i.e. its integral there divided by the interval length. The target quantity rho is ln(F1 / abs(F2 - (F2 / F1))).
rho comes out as 1.3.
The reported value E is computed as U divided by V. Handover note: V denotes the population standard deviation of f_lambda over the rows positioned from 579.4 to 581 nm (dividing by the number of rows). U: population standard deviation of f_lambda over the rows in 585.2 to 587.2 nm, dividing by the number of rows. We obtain 1.4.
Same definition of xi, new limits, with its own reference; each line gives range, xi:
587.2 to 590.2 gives 589.49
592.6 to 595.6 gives 593.98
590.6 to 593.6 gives 592.12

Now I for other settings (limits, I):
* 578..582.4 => 0.47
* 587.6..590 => 1.20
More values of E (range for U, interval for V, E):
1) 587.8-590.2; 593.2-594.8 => 2.2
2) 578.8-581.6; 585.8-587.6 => 0.6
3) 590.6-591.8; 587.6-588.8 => 0.8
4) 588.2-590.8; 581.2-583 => 3.5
